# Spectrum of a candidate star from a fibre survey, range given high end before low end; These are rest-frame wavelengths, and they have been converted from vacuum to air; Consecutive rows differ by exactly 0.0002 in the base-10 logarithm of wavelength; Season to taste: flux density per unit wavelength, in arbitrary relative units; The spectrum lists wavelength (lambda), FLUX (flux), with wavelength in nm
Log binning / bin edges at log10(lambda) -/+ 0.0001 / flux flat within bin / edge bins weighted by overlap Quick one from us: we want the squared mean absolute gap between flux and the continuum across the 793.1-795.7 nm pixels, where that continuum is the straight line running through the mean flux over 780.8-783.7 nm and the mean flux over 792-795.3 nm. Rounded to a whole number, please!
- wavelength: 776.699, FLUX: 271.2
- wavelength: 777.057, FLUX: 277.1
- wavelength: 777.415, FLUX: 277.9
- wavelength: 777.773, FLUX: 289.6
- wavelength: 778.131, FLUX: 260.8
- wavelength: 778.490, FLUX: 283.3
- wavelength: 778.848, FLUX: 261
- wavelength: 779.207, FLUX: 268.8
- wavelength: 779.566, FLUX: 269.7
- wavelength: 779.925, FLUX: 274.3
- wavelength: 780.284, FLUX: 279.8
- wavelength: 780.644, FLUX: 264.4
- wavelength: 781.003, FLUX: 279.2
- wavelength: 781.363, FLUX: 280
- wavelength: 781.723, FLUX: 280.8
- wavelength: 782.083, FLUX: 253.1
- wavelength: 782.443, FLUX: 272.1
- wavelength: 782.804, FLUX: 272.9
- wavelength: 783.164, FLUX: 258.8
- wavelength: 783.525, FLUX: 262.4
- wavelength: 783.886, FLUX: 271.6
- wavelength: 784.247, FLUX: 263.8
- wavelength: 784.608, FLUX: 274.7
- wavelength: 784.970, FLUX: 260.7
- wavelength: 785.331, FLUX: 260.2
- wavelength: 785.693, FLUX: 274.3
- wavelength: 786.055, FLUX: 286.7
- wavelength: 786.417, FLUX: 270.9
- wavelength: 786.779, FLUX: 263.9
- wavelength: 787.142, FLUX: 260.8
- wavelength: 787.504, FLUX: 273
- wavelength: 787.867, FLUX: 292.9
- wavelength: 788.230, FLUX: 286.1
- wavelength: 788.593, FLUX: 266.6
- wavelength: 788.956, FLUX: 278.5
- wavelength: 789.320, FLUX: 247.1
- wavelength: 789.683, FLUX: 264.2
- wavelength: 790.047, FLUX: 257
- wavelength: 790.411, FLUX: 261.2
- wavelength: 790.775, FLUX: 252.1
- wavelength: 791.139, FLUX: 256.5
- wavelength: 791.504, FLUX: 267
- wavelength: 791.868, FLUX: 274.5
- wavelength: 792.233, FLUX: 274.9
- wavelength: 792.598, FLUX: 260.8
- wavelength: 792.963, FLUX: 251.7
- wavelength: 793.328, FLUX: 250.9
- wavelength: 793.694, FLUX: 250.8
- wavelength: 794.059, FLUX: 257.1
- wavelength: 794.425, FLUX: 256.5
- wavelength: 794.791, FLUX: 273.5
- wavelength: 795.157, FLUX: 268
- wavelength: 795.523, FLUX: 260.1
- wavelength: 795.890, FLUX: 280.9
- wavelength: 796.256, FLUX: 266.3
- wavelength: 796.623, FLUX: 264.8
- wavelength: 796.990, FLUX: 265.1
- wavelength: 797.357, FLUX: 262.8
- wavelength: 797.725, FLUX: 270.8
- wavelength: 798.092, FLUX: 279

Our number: 51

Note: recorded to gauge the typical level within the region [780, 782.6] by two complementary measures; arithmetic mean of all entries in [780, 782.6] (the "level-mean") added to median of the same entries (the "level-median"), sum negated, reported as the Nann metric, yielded -552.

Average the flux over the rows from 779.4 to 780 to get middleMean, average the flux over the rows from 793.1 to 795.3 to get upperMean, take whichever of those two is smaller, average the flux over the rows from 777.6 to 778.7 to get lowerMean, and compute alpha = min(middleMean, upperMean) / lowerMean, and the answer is 0.934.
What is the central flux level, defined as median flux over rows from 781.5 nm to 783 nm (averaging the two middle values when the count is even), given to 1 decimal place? 272.5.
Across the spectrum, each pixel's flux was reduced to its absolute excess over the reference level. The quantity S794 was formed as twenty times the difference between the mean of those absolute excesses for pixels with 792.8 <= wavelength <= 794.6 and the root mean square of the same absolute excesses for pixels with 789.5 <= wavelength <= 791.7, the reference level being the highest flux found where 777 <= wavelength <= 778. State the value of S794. 117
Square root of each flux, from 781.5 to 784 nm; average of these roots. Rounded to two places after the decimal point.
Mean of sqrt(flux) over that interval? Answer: 16.35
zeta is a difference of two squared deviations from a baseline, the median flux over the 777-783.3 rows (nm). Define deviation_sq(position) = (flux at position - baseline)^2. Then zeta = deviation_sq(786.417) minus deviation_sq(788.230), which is -149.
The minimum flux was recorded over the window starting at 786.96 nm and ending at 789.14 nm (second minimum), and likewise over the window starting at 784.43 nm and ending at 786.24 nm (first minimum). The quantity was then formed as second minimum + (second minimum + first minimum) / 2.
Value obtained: 521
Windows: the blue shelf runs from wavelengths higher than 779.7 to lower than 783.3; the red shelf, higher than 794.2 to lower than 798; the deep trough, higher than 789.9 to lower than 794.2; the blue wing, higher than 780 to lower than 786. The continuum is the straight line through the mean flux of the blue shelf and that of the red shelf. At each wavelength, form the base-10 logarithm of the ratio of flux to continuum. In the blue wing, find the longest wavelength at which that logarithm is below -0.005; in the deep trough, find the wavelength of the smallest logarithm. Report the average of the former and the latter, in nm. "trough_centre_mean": 789.33 nm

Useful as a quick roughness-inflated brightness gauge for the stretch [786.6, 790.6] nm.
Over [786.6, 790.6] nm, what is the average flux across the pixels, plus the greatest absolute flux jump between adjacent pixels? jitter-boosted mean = 300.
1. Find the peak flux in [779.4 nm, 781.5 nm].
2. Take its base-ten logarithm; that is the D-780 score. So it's 2.45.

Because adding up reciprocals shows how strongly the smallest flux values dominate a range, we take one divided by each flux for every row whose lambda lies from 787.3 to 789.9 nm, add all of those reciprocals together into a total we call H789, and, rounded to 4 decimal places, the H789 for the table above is 0.0257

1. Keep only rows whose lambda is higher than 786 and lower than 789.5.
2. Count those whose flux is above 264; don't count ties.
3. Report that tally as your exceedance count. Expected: 7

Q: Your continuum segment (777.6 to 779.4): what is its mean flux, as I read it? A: 273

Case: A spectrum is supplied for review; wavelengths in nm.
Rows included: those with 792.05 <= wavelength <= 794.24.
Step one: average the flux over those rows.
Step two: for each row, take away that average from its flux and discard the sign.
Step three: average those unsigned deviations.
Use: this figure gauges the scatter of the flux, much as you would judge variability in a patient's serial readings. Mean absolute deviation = 6.8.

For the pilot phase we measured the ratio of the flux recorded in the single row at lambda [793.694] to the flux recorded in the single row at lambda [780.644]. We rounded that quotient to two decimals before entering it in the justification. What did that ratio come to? 0.95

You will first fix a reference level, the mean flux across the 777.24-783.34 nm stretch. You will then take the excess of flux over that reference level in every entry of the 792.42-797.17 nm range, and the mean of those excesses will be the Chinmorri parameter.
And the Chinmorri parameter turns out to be -10.1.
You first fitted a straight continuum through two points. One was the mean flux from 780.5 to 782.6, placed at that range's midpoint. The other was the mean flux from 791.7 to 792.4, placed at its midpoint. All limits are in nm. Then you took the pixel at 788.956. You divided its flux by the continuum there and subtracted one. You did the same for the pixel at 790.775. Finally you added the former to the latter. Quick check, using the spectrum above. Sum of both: -0.064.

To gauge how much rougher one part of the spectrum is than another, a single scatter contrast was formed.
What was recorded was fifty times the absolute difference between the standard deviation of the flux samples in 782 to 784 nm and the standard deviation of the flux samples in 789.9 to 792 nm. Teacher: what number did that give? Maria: 6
